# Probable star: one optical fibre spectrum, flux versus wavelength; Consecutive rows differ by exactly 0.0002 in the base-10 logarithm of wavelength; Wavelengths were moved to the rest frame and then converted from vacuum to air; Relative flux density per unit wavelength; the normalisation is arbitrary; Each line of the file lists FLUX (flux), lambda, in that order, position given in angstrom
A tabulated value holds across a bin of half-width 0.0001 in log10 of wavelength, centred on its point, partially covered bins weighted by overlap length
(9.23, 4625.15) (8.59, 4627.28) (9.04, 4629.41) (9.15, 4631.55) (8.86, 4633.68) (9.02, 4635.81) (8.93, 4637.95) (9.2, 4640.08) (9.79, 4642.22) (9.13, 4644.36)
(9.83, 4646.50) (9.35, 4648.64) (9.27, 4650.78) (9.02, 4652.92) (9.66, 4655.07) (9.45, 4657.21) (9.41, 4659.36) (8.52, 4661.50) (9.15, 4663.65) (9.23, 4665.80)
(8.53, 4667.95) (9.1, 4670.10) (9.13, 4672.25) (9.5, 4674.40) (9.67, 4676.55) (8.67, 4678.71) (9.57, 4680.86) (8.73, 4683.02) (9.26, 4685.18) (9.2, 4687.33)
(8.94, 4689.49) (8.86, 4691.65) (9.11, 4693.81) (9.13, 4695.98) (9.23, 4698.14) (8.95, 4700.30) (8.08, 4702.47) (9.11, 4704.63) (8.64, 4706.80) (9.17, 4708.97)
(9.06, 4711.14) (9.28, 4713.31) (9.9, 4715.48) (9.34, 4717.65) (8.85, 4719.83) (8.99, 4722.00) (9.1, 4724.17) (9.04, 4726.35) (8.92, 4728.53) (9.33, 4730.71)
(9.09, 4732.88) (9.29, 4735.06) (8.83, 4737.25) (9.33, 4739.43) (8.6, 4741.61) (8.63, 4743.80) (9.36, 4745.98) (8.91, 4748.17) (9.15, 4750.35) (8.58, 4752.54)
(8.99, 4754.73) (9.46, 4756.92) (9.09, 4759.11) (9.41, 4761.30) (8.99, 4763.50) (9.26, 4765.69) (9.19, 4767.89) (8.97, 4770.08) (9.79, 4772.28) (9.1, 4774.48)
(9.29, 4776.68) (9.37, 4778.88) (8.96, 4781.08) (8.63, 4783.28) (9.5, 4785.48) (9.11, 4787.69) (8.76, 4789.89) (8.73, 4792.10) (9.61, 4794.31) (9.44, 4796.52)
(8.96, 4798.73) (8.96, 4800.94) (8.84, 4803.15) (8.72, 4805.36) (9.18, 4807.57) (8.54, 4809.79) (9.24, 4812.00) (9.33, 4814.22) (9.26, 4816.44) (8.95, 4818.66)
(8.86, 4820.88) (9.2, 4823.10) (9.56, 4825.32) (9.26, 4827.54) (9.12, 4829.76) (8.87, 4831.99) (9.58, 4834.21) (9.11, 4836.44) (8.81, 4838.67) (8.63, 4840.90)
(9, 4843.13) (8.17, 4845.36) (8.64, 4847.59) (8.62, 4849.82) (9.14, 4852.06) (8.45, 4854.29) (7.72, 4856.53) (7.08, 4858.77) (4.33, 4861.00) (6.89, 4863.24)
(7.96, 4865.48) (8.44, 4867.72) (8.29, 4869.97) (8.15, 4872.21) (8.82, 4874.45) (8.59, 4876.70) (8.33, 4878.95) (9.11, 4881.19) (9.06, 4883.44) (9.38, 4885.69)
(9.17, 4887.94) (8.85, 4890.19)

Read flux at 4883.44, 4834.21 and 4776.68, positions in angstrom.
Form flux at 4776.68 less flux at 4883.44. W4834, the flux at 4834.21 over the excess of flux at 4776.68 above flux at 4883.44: 42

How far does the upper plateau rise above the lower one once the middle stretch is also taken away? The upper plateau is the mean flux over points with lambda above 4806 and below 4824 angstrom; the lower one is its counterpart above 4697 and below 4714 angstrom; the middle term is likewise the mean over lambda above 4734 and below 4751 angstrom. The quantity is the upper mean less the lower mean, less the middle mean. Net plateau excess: -8.9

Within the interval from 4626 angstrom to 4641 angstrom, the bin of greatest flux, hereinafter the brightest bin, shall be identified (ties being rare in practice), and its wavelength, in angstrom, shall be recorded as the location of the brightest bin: 4640.08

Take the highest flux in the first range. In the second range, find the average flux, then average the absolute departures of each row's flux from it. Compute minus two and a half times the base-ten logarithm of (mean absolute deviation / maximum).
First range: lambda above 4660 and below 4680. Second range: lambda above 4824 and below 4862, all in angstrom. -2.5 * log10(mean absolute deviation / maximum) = 2.7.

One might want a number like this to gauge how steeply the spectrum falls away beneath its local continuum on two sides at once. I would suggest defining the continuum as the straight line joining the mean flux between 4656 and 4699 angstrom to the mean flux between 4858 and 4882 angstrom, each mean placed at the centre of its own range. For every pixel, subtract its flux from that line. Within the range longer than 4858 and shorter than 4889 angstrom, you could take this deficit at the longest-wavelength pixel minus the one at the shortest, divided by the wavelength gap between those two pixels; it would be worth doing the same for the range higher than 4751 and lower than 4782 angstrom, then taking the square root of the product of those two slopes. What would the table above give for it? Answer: 0.040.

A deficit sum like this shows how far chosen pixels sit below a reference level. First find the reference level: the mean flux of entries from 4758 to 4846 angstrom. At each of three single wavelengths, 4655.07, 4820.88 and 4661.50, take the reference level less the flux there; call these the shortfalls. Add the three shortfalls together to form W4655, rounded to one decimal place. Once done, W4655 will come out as 0.2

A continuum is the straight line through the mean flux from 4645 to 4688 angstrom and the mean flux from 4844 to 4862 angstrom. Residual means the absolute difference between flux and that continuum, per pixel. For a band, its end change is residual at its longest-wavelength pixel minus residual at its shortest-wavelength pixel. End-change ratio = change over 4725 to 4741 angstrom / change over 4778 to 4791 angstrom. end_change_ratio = -0.7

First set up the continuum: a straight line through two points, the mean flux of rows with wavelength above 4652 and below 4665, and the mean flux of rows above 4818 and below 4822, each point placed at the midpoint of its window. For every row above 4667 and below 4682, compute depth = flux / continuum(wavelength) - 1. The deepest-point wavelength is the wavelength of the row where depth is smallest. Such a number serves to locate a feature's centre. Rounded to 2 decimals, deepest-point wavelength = 4667.95 angstrom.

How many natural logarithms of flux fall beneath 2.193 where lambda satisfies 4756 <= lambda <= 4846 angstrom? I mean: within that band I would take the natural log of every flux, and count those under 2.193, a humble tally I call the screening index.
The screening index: 15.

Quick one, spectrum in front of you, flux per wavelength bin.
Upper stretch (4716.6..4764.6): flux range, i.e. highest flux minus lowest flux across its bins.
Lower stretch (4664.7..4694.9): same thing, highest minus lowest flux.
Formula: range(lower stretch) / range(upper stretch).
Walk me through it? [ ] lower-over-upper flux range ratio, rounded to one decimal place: 1.3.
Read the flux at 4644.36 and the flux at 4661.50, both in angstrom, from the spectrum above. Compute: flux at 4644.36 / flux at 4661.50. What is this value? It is 1.07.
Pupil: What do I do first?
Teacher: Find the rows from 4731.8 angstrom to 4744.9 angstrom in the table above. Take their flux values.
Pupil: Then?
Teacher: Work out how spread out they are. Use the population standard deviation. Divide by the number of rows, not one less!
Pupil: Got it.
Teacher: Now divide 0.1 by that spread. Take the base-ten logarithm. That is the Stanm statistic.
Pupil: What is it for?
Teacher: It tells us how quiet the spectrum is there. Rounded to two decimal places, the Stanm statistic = -0.47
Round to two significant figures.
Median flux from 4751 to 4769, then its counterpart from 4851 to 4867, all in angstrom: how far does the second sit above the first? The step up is -1.4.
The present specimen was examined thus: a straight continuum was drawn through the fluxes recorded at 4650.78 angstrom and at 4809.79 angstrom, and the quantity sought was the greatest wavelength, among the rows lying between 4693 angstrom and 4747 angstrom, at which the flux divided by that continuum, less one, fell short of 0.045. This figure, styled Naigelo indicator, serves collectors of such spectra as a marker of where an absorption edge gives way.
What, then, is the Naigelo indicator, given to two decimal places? 4743.80 angstrom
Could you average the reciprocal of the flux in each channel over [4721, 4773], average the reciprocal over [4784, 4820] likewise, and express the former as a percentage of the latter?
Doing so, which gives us 100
